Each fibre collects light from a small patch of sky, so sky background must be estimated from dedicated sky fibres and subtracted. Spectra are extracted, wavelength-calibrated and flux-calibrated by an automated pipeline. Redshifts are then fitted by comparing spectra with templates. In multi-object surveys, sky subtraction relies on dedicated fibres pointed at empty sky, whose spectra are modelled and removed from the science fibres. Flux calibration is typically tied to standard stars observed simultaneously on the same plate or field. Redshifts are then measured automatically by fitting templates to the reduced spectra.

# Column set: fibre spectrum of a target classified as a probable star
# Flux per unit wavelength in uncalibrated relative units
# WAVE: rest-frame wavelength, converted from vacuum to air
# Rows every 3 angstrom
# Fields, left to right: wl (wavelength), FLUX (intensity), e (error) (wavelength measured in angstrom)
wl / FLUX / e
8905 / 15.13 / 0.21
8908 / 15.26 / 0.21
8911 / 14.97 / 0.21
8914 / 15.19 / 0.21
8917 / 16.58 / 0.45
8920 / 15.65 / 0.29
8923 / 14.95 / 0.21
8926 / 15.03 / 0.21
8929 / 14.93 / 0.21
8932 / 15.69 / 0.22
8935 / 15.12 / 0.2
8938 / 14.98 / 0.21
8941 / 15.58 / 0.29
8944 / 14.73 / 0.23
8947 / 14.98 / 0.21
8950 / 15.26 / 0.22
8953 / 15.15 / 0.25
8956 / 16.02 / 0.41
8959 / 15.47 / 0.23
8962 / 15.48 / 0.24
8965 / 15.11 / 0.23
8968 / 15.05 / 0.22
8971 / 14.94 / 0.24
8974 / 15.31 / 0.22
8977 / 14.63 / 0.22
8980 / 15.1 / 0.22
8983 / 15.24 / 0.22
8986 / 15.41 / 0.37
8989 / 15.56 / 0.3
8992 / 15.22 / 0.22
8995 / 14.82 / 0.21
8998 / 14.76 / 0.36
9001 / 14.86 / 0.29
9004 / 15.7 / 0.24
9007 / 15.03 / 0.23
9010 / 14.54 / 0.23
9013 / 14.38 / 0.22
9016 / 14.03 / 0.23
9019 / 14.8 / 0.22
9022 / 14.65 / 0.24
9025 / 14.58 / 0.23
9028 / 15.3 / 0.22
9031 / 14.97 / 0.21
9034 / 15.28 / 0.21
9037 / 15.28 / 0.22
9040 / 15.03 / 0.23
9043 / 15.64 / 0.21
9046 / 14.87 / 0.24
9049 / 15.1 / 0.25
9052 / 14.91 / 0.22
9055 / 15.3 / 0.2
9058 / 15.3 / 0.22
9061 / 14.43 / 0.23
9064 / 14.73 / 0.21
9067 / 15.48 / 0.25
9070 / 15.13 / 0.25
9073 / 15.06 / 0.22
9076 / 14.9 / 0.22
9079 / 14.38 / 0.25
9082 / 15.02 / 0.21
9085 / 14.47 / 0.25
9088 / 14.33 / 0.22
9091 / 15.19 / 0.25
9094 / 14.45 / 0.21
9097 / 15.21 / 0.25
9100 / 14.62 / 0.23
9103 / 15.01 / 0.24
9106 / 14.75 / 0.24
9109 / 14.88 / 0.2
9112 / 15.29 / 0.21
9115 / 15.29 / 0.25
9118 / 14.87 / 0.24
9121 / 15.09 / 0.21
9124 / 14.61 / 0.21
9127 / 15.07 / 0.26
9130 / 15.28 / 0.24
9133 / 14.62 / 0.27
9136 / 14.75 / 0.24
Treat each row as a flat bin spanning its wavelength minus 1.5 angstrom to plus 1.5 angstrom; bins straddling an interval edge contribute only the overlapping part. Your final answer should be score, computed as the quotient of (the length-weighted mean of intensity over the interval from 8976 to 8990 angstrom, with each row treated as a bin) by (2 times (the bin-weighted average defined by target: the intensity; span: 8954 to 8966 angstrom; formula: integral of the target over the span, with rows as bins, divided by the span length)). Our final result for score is 0.489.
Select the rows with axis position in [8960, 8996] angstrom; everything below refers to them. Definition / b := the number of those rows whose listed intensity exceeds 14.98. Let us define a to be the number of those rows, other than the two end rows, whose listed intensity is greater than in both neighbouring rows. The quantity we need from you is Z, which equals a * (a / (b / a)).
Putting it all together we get 0.9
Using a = 2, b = 9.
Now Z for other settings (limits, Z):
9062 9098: 4.5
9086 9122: 4.5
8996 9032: 9.0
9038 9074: 3.4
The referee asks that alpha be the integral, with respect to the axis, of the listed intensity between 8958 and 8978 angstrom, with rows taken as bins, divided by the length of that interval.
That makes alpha 15.1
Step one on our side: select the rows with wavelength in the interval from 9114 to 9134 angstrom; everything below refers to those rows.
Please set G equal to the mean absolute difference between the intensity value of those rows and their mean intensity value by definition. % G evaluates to 0.24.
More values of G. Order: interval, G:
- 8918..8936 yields 0.29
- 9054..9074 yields 0.28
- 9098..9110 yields 0.13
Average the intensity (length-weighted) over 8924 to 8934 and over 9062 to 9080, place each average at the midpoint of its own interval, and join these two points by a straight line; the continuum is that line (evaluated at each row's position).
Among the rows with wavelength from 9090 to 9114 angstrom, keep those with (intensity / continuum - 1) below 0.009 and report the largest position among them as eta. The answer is 9109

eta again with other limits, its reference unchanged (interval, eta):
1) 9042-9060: 9052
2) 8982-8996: 8995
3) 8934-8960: 8953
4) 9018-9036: 9031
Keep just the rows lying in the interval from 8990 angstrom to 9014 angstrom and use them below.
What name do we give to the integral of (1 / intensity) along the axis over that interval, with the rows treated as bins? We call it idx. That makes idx 1.6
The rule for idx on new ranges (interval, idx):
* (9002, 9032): 2.0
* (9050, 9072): 1.5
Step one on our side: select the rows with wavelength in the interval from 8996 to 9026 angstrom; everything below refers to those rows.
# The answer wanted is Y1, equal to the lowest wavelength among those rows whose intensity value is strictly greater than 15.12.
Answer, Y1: 9004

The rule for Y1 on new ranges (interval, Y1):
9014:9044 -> 9028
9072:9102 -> 9091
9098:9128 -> 9112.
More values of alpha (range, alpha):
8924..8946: 15.1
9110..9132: 15.1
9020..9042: 15.0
